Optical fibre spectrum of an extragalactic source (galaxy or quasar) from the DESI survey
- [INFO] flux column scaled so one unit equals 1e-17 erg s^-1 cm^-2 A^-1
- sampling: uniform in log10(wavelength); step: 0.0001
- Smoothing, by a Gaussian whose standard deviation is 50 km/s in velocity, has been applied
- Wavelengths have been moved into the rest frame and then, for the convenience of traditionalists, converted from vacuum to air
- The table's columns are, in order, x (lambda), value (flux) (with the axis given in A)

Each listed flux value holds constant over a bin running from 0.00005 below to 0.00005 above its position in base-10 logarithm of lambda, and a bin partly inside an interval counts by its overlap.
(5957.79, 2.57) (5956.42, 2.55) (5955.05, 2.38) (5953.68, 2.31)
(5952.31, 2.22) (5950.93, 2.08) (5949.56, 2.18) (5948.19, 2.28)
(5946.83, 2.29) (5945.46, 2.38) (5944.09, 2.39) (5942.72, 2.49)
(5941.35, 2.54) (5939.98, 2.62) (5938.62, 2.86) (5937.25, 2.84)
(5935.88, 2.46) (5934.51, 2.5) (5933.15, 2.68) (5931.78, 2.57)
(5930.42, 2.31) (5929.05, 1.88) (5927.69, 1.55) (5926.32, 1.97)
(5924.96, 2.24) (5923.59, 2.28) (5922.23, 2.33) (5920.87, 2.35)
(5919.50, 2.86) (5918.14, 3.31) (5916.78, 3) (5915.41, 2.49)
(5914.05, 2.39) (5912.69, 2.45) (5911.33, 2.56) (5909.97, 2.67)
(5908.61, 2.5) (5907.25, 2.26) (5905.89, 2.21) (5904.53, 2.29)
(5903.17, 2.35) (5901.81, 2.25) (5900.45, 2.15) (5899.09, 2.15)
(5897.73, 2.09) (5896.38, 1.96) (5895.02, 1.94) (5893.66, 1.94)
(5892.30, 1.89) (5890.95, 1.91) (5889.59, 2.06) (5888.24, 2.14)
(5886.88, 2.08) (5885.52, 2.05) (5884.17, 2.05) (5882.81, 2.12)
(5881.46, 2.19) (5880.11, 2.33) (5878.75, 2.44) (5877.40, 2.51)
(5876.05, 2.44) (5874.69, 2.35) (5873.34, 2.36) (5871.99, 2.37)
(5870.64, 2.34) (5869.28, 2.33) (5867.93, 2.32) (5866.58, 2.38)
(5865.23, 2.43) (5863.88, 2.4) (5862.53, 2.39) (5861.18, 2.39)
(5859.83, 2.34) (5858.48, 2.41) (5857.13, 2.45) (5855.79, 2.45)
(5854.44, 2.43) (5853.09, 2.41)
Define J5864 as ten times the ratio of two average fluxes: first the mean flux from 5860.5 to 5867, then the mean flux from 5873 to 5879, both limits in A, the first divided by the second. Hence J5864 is 9.9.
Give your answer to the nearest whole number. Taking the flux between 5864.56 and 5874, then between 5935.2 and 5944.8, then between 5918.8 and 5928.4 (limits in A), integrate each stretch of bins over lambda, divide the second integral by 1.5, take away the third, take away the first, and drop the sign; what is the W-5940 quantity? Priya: 27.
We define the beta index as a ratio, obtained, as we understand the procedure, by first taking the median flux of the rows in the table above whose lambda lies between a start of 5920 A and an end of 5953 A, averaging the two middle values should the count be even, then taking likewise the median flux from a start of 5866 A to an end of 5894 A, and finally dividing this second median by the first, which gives 0.99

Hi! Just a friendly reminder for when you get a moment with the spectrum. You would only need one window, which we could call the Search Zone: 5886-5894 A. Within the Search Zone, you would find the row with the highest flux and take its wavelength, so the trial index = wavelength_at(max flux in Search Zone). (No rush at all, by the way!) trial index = 5888.24 A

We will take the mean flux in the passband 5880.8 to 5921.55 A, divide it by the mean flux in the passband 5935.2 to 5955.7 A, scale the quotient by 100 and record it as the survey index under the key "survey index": 95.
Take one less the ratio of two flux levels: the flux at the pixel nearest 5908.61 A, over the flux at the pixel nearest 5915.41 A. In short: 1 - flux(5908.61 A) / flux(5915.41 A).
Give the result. -0.004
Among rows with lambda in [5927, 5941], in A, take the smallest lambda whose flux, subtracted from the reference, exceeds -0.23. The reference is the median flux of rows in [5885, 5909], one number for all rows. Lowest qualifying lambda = 5927.69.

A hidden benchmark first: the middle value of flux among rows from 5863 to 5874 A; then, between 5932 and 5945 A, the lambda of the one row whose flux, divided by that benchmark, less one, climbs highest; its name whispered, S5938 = 5938.62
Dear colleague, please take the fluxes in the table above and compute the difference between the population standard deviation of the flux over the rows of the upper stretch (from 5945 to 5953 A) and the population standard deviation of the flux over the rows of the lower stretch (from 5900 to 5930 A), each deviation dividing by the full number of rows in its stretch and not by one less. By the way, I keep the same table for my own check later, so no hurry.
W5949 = -0.268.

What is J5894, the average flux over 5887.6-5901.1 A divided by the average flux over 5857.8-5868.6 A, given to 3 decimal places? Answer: 0.849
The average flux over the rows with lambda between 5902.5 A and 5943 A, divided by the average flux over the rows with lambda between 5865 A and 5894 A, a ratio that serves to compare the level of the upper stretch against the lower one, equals 1.10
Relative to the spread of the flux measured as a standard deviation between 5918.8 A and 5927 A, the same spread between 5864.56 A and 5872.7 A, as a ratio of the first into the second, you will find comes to 0.14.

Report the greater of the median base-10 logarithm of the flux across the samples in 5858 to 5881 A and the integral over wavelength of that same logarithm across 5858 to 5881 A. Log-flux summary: 8.67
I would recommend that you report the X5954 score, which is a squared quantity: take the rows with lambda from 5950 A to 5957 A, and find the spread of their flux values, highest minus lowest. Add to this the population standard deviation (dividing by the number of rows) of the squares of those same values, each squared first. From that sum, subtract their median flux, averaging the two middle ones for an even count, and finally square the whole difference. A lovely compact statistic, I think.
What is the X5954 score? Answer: 1.2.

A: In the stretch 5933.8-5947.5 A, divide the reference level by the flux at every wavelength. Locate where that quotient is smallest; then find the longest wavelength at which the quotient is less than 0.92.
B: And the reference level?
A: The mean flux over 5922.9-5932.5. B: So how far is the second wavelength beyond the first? 6.8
